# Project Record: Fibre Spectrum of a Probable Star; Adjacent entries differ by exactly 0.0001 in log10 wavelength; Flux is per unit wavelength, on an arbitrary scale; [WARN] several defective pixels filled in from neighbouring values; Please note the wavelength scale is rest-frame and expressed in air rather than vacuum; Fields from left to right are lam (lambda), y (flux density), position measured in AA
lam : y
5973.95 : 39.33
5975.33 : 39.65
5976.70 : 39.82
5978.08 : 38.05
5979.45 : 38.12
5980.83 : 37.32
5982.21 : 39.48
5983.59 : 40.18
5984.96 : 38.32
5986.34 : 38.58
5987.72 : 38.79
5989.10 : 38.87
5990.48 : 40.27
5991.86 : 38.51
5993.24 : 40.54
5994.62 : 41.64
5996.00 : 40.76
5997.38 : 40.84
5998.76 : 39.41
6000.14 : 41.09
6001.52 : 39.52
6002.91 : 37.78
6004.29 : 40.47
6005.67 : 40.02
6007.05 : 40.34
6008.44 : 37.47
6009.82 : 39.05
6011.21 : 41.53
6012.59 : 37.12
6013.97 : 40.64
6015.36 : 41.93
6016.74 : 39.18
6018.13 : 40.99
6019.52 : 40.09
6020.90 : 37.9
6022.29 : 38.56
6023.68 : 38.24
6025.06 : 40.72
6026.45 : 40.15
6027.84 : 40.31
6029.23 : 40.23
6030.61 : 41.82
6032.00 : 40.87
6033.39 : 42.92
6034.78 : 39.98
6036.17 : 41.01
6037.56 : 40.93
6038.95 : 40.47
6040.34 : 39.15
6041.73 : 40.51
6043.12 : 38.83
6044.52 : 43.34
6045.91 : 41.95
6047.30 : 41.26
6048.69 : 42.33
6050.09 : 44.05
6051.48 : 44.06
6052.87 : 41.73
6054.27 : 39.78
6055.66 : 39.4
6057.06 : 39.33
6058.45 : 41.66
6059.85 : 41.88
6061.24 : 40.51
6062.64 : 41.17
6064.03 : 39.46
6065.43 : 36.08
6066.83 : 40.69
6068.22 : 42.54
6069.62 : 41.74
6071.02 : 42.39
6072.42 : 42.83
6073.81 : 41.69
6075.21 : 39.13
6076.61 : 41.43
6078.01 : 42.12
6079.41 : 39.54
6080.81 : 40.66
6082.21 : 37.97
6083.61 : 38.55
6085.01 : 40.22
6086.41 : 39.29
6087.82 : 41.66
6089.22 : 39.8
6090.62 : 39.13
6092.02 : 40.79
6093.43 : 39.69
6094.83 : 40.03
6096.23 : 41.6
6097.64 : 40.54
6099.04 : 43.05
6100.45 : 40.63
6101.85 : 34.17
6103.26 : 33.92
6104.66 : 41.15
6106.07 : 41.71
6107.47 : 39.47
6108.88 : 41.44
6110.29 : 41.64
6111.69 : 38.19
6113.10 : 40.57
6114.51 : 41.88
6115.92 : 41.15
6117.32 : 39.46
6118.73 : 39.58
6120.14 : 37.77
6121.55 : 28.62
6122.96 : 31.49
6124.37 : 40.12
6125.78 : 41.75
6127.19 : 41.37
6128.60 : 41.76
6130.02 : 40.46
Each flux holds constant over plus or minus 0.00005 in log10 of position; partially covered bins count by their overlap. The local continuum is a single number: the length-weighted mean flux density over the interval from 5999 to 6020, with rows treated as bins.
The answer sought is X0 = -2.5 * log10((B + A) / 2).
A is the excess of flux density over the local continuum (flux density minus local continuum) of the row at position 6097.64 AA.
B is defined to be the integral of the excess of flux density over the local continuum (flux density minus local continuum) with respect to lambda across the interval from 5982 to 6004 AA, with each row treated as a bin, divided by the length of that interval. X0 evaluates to 1.2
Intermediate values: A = 0.7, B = -0.11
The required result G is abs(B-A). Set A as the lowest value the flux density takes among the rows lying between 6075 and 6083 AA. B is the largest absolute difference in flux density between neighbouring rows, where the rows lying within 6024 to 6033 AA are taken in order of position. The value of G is 36.4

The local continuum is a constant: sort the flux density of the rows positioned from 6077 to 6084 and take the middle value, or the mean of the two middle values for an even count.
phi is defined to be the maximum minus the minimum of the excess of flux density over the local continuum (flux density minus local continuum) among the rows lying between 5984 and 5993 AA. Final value 1.95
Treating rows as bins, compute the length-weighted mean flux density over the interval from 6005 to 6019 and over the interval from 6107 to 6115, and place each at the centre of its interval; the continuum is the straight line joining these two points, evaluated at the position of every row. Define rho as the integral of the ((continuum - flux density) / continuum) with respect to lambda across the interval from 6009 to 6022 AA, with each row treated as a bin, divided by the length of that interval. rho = 0.002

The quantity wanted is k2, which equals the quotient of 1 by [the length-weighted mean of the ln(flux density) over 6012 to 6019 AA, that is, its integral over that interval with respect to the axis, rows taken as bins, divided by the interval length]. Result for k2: 0.271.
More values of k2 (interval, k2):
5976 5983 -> 0.274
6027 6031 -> 0.270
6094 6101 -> 0.269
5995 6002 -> 0.270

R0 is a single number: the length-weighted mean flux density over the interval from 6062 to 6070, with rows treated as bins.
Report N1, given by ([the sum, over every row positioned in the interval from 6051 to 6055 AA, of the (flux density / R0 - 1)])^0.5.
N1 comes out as 0.35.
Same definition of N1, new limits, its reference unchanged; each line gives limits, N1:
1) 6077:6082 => 0.20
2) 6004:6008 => 0.06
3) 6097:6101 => 0.30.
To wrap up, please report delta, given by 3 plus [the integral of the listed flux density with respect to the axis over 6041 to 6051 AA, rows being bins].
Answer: 421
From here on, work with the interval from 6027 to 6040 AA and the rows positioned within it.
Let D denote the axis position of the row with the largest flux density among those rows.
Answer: 6033.39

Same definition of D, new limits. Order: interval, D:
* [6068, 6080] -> 6072.42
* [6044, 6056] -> 6051.48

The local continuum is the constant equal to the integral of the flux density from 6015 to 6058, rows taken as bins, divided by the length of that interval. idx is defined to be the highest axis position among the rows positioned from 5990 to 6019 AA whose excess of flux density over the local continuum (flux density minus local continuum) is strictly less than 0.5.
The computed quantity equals 6018.13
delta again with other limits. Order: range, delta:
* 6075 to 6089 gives 564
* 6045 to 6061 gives 668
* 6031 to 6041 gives 411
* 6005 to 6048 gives 1734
